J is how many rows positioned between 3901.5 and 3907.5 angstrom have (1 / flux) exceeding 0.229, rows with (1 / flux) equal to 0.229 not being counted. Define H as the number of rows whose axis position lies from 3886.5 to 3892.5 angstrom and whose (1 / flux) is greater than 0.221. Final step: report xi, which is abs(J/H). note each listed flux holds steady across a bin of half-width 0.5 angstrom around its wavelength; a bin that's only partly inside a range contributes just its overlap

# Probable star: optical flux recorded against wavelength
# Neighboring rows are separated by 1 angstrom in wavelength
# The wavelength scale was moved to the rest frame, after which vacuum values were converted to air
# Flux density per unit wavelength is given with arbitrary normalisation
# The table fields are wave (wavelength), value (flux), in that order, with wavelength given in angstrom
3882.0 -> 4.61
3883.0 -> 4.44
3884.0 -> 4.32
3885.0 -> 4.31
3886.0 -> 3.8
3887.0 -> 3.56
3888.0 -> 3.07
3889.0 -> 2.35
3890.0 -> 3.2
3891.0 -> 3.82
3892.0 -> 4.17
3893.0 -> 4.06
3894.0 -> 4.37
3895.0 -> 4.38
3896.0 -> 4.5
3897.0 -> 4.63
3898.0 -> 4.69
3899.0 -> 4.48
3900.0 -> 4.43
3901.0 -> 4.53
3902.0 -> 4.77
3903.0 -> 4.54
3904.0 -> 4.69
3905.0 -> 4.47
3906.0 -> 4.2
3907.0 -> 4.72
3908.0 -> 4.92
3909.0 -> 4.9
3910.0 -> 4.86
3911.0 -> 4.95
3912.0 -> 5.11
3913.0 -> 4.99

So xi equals 0.17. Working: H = 6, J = 1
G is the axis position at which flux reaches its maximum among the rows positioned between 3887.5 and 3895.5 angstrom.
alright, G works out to 3895.0 angstrom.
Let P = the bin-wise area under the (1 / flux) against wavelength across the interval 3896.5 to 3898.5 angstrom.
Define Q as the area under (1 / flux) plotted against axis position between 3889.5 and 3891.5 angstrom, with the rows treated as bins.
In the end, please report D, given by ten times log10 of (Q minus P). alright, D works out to -8.4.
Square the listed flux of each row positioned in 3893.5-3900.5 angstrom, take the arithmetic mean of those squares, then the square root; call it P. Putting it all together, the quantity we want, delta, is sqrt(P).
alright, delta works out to 2.121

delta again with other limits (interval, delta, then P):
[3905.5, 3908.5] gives 2.150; 4.6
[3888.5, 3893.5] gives 1.893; 3.6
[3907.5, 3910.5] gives 2.212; 4.9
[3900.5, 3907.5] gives 2.136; 4.6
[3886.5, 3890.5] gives 1.754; 3.1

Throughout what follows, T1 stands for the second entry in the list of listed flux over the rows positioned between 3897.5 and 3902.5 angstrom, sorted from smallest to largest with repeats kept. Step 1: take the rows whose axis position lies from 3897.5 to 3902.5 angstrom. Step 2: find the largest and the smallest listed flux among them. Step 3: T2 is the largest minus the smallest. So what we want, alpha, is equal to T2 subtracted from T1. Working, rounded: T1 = 4.48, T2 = 0.34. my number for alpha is 4.1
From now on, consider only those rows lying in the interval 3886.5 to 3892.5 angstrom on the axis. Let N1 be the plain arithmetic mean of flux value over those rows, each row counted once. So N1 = 3.36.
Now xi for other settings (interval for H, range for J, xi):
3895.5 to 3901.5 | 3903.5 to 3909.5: 0.33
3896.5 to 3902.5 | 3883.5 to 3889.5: 3.00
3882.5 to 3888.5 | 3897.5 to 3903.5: 0.00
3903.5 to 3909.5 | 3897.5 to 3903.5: 0.00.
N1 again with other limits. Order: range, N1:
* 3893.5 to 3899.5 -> 4.51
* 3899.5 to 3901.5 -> 4.48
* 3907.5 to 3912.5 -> 4.95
